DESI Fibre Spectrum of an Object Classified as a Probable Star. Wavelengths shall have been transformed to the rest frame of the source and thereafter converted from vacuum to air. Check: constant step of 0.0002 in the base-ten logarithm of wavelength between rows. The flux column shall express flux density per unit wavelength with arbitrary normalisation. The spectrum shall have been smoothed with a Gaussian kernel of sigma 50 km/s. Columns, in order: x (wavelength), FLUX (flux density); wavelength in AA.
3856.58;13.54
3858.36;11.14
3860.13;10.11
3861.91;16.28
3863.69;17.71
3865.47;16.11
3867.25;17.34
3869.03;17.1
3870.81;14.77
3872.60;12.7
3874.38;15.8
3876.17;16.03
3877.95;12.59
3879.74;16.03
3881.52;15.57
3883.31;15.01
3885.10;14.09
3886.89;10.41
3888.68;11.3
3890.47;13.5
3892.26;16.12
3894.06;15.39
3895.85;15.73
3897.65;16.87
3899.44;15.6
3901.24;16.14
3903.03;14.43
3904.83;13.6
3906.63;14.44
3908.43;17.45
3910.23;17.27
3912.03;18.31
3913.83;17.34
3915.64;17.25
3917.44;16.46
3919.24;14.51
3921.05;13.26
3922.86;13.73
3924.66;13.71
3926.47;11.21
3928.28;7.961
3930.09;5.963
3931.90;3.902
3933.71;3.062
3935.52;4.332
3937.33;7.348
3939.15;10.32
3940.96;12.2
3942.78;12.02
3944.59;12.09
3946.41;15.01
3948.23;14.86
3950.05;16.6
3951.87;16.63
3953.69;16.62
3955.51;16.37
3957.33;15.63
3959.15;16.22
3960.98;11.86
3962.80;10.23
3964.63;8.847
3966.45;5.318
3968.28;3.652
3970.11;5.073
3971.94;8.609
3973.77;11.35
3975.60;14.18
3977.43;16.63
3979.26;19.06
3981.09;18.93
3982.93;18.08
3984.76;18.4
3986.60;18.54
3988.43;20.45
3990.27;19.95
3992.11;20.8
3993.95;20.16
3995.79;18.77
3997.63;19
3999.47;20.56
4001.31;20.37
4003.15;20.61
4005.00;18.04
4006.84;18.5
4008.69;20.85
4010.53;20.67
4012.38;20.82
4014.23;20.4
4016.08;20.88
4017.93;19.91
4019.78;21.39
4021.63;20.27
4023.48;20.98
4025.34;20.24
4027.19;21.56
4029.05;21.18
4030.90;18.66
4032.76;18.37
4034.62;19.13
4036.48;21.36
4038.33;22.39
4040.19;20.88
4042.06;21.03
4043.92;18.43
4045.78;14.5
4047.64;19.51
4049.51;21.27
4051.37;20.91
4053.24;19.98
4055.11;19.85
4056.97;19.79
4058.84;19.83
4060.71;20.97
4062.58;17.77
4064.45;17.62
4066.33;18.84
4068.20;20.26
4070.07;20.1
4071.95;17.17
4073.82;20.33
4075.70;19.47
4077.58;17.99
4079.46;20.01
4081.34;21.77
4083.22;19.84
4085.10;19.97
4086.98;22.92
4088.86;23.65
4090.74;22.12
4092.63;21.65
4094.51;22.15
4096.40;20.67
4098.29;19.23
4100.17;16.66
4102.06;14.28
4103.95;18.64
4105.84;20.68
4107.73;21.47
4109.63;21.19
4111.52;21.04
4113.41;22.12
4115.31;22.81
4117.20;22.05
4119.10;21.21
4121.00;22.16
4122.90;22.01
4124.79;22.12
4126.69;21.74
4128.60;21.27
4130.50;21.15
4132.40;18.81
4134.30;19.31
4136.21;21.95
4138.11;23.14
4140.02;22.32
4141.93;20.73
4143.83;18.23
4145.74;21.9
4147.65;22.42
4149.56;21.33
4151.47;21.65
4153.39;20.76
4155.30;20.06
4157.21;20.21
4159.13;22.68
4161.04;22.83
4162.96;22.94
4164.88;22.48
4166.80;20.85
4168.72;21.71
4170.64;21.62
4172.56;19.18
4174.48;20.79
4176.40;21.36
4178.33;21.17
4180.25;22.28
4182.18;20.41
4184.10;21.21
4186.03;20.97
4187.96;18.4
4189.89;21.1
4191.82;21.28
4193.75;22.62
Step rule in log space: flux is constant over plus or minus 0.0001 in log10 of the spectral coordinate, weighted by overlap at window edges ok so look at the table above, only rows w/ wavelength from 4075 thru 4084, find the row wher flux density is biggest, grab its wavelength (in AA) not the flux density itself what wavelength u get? 4081.34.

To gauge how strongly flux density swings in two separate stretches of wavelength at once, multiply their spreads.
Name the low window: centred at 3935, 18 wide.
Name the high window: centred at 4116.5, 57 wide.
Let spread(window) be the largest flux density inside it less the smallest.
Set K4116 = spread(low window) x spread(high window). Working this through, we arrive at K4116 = 86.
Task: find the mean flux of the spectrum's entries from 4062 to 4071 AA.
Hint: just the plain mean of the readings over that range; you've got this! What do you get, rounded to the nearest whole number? 19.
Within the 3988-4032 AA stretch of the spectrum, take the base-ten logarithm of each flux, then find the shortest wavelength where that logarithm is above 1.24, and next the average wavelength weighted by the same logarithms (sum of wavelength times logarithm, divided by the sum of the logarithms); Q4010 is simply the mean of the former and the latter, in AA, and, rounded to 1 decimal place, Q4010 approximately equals 3999.1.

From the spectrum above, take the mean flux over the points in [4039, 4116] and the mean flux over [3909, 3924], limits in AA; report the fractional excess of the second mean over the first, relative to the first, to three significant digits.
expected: -0.199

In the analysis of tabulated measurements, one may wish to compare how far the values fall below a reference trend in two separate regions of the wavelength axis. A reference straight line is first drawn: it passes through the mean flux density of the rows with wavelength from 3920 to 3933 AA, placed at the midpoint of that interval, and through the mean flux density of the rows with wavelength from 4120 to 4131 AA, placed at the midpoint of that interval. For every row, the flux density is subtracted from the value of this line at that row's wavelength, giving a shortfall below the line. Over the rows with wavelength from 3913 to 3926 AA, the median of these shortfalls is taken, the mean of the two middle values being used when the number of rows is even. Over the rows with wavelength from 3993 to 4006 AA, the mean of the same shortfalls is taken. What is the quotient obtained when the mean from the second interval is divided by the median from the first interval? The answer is 1.1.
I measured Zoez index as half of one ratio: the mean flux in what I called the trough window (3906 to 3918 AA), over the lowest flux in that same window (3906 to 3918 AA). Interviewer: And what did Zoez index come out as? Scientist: 0.59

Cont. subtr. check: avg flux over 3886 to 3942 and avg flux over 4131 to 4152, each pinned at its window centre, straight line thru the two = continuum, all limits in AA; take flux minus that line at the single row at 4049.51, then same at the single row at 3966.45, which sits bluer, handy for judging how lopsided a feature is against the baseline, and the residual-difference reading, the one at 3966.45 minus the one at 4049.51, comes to -13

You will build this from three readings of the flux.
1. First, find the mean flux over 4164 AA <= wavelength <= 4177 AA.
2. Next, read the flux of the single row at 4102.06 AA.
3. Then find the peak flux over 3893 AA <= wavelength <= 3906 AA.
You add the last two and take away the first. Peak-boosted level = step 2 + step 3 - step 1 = 10.0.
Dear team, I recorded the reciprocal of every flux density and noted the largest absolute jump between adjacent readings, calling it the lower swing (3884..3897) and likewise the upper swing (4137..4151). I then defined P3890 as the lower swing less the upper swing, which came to 0.0159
